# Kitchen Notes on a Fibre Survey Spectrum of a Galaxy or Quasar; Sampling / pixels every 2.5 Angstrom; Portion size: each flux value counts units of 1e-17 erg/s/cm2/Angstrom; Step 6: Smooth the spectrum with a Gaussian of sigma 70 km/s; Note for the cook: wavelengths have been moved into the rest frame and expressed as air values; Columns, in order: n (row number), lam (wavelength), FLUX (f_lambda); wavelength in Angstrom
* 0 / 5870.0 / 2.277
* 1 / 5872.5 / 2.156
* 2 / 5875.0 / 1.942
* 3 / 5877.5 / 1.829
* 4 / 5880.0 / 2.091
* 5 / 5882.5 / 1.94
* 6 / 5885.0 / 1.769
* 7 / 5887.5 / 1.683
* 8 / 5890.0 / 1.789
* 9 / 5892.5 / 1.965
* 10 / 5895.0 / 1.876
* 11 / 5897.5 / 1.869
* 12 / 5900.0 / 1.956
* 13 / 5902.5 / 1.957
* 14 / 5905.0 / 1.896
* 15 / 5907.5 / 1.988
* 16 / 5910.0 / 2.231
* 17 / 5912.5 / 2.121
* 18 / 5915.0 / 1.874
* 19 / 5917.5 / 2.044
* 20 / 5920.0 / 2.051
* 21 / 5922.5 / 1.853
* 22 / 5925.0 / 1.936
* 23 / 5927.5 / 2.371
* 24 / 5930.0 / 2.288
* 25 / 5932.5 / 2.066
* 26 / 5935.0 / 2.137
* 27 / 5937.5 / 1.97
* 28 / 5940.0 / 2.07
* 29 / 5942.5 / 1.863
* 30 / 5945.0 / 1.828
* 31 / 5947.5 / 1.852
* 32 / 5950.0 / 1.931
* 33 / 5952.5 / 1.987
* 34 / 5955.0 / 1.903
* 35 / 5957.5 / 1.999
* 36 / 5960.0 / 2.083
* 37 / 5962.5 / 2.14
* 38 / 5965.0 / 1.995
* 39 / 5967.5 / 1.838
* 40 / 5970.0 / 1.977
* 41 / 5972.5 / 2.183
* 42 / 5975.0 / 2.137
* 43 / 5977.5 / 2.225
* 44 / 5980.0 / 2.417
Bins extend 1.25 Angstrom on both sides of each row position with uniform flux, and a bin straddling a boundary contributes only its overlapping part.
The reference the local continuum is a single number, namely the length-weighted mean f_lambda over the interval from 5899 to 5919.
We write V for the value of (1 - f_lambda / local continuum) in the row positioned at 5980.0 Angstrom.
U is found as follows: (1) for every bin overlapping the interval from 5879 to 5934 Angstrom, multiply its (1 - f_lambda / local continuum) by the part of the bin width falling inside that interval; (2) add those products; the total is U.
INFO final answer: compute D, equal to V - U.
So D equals -0.94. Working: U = 0.74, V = -0.20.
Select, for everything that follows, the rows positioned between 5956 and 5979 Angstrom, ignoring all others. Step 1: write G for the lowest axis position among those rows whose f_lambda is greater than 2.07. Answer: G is 5960.0 Angstrom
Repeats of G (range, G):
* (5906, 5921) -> 5910.0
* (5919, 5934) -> 5927.5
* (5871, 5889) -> 5872.5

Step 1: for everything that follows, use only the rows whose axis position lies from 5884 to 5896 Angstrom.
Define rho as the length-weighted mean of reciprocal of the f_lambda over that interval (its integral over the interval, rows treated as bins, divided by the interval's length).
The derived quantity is 0.552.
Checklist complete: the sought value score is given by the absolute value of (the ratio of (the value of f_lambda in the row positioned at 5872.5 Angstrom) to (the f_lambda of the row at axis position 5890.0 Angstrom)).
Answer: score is 1.21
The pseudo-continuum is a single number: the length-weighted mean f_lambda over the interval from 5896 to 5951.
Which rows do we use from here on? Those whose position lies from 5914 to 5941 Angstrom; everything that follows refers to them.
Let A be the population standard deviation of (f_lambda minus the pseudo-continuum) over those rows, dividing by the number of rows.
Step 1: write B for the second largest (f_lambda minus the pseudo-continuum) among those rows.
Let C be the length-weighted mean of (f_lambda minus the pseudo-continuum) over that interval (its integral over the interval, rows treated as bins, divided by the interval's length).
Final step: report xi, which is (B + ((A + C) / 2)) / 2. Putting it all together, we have 0.19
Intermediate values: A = 0.15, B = 0.28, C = 0.05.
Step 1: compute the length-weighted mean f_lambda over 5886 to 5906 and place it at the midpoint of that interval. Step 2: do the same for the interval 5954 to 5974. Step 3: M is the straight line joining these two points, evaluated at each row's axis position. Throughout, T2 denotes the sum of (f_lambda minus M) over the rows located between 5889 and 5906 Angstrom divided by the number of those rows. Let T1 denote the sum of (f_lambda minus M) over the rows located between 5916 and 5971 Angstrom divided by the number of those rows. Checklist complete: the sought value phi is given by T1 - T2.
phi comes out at 0.01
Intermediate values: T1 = 0.034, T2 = 0.03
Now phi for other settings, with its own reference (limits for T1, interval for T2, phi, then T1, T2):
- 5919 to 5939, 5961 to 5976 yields 0.12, 0.142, 0.02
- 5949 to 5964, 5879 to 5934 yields -0.08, 0.006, 0.09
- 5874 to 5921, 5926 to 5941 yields -0.13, 0.065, 0.20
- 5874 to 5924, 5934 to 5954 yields 0.08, 0.058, -0.02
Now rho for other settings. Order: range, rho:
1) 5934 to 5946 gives 0.509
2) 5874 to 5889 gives 0.537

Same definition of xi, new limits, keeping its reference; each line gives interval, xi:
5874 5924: 0.07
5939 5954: -0.01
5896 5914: 0.09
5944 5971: 0.05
